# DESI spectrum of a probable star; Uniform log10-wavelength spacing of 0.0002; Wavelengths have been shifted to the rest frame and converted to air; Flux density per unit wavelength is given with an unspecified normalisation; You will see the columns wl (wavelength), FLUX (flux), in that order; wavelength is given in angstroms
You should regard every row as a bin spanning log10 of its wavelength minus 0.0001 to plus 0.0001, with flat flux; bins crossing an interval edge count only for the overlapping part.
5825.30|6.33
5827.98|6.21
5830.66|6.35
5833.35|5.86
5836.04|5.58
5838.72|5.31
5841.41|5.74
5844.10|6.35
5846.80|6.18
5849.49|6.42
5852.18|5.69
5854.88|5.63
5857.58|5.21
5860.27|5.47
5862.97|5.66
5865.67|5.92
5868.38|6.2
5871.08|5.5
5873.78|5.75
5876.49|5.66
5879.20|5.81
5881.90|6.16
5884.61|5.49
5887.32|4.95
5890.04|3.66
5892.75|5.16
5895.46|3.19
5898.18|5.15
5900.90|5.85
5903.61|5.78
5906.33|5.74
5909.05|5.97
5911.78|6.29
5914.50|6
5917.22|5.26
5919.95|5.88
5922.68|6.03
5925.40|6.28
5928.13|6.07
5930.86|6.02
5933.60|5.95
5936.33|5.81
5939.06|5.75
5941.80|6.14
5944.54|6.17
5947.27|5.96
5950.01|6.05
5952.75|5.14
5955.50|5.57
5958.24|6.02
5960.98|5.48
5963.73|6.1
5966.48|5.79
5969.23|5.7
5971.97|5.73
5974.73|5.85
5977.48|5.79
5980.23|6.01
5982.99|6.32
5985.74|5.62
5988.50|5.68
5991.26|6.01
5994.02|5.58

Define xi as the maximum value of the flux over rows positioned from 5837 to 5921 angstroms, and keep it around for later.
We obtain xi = 6.42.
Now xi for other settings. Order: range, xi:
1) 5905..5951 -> 6.29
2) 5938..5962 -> 6.17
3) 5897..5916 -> 6.29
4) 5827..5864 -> 6.42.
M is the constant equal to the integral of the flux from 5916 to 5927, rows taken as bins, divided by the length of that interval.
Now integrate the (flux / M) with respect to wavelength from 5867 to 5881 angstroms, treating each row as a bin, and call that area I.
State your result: 13.8 angstroms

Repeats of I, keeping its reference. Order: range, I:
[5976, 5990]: 14.0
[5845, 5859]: 13.9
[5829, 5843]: 13.8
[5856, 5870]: 13.6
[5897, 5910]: 12.6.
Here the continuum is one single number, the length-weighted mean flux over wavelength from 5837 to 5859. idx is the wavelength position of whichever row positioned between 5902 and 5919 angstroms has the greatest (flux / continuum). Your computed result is 5911.78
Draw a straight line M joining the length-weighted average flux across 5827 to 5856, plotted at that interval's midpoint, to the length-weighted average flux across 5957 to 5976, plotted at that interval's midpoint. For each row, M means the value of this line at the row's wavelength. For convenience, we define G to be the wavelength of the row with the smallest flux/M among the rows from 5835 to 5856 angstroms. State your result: 5838.72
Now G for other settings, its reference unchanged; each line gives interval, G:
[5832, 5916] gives 5895.46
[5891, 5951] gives 5895.46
